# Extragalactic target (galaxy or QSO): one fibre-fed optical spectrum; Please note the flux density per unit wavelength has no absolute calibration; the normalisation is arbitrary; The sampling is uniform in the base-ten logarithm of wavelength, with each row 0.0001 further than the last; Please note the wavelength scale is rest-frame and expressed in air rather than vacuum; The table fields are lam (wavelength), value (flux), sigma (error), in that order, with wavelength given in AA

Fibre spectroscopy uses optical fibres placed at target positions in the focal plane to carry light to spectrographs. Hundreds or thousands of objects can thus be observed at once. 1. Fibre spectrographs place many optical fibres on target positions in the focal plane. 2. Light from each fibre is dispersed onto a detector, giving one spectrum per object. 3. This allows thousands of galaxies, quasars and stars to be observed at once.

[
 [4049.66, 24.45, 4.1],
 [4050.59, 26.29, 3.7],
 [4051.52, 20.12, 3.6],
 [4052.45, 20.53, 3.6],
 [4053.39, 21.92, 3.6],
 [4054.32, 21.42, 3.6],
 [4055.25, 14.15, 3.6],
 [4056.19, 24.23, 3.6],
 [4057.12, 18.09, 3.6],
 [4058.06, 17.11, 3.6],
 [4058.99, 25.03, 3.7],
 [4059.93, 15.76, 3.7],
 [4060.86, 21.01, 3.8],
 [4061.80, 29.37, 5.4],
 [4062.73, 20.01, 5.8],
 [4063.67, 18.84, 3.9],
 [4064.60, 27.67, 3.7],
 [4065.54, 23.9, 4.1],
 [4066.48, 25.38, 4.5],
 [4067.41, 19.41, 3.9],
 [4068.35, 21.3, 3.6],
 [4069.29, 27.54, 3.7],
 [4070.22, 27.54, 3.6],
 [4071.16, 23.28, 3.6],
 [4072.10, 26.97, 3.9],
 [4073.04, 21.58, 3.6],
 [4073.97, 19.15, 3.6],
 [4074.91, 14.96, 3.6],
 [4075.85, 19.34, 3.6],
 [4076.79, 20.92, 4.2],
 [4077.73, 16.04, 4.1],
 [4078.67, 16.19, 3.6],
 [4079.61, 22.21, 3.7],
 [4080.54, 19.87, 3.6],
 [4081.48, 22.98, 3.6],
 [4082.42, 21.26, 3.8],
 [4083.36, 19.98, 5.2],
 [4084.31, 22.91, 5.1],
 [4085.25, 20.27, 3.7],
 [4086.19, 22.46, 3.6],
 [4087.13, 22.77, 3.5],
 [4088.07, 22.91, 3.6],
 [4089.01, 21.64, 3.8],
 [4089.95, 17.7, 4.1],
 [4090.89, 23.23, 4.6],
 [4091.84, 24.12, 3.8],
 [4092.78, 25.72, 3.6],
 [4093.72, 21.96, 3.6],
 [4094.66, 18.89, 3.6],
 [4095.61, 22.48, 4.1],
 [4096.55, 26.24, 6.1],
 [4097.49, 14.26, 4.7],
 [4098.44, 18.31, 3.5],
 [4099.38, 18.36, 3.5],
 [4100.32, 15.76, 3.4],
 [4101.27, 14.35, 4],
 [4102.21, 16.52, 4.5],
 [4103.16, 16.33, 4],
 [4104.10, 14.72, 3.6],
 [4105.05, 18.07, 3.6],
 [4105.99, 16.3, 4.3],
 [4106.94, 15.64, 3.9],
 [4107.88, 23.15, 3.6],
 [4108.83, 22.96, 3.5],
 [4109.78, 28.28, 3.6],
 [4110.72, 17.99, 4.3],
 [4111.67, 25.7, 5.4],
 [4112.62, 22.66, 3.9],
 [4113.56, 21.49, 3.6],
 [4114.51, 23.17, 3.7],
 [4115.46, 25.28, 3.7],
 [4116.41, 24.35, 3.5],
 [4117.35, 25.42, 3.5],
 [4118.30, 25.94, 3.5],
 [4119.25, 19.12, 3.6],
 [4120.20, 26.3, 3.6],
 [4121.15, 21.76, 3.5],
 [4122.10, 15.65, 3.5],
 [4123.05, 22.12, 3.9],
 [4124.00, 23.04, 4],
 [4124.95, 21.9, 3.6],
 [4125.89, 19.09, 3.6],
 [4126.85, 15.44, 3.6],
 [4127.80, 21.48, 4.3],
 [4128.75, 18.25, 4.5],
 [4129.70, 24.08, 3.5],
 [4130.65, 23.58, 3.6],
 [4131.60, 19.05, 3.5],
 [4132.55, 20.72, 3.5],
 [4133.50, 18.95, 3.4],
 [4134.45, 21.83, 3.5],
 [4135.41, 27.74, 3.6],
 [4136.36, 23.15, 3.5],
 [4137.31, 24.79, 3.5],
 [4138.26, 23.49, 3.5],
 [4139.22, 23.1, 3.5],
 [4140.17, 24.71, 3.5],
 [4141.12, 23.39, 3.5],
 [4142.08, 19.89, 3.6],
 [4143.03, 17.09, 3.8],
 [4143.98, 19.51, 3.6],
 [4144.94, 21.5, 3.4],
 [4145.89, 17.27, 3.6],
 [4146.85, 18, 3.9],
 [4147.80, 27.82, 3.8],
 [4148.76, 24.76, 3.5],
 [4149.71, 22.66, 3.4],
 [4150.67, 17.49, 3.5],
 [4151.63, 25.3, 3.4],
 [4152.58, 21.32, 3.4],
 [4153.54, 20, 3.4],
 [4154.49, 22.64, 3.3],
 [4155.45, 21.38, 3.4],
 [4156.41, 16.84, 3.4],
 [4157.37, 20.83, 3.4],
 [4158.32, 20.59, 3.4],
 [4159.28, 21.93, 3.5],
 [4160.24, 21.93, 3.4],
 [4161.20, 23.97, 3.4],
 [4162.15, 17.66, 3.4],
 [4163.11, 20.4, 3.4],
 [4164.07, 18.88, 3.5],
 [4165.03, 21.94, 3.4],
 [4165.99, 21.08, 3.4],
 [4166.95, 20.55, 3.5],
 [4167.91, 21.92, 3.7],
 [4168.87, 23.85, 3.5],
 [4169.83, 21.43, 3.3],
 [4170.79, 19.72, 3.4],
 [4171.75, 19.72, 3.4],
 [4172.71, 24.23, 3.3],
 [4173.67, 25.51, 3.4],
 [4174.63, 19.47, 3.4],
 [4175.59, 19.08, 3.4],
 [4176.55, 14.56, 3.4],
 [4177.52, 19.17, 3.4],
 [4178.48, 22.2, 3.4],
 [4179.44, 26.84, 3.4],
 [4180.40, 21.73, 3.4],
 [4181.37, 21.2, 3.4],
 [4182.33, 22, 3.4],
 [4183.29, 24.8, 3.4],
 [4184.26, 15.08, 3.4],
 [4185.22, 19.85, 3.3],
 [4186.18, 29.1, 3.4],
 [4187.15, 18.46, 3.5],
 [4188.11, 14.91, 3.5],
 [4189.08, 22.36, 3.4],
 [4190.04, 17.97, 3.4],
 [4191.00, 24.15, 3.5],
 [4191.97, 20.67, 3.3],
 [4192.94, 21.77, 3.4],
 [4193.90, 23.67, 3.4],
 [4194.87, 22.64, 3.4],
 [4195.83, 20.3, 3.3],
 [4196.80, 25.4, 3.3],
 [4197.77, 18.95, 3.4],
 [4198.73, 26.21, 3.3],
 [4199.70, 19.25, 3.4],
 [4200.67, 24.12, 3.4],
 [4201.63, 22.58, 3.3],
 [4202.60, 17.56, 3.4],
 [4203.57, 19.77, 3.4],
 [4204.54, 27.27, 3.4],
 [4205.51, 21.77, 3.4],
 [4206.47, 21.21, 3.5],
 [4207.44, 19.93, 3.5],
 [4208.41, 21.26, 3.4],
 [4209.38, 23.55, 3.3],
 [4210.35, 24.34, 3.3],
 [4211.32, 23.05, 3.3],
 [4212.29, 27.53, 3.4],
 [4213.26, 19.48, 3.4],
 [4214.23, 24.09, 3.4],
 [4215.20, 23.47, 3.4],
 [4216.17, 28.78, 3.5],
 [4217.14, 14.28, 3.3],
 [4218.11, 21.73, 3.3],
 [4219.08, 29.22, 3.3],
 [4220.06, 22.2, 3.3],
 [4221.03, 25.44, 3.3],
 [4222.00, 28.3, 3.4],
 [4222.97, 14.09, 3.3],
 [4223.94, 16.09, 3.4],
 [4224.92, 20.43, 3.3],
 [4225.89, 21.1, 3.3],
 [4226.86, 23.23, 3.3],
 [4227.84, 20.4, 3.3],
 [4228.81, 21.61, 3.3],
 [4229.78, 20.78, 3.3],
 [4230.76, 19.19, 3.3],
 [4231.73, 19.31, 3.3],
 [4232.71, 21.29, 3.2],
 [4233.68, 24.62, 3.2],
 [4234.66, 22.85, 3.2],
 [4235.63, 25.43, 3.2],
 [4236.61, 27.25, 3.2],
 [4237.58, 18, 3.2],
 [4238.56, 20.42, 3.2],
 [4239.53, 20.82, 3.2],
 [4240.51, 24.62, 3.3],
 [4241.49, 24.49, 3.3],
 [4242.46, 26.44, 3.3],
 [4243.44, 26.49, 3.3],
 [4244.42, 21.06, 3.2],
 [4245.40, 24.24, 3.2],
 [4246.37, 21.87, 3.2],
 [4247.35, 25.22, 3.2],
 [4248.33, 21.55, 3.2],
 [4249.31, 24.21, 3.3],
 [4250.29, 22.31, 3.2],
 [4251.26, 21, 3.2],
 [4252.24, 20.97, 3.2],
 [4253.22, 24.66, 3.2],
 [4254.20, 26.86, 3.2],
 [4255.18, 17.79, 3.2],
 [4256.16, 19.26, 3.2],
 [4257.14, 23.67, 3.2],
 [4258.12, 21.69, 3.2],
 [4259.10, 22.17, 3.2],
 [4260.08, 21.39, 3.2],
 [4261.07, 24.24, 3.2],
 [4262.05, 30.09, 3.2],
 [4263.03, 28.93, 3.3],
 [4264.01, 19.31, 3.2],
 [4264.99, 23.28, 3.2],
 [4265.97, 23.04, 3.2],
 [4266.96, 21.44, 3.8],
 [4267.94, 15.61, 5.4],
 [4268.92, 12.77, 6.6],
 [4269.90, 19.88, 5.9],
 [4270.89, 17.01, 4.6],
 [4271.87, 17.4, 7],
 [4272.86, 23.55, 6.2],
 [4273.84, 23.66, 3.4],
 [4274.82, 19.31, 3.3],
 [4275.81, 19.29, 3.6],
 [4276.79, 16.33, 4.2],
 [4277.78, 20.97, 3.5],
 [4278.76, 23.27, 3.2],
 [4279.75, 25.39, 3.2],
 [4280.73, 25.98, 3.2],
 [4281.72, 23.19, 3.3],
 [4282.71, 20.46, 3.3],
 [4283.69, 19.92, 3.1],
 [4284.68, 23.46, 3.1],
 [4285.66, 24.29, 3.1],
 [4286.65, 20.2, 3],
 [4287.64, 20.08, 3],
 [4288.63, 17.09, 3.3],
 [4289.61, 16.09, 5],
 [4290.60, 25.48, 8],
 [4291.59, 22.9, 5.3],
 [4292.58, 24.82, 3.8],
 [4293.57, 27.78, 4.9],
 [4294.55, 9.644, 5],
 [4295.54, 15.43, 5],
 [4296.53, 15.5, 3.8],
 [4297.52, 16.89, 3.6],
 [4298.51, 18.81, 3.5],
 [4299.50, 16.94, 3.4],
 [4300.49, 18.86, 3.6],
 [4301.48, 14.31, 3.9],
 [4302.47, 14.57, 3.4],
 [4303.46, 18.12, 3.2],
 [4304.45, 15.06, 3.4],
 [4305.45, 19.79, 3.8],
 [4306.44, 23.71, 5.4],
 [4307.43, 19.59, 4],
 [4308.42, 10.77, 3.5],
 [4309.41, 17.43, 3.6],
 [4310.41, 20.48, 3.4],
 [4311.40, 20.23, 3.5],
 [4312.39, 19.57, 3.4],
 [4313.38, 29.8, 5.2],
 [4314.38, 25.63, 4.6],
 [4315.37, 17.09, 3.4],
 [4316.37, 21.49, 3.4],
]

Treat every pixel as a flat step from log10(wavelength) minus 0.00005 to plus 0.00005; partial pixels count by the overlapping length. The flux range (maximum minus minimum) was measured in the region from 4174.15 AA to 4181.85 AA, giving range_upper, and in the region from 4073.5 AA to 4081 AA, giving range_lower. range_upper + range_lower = 20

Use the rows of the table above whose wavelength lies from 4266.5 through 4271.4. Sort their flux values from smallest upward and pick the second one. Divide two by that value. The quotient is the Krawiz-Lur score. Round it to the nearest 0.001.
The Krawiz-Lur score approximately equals 0.128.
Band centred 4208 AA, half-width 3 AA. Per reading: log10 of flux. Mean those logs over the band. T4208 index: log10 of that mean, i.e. 0.128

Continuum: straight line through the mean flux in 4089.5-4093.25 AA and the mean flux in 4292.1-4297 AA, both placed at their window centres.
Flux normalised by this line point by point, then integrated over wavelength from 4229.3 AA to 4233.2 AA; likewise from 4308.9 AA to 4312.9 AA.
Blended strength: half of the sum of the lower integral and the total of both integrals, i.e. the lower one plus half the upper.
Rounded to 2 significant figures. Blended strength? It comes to 6.1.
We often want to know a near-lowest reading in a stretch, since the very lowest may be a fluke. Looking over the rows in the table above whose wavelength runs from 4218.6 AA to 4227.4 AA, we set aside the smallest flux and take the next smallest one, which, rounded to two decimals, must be 16.09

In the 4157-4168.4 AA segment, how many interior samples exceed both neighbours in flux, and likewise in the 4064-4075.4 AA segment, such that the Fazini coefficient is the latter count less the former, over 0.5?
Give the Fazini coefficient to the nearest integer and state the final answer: -2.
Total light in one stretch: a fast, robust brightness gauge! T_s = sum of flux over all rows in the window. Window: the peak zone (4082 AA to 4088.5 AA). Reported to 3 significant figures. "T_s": 153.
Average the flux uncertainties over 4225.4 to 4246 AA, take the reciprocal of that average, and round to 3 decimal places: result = 0.307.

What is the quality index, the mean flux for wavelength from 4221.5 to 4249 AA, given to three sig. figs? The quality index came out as 22.2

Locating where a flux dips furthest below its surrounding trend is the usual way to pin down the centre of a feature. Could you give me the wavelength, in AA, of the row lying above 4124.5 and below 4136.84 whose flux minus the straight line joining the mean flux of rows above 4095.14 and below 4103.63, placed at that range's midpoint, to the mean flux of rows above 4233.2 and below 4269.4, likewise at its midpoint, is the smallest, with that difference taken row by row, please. 4126.85 AA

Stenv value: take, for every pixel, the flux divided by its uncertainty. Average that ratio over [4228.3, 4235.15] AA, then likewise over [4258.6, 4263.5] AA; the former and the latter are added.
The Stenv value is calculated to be 14.4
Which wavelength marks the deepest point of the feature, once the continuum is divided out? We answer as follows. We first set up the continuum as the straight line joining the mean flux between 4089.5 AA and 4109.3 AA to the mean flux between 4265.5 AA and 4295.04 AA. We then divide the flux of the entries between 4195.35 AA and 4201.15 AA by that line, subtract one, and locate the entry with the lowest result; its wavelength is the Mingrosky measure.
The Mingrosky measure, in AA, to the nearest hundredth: 4197.77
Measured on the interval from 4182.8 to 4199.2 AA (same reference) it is 4188.11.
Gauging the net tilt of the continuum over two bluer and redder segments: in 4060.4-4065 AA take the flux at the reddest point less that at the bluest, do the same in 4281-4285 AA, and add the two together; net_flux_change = 7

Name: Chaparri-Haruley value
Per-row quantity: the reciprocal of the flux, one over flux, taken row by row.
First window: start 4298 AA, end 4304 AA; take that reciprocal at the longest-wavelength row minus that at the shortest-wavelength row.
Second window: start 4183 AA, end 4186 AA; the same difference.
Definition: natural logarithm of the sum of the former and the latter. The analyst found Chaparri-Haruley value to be -4.4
